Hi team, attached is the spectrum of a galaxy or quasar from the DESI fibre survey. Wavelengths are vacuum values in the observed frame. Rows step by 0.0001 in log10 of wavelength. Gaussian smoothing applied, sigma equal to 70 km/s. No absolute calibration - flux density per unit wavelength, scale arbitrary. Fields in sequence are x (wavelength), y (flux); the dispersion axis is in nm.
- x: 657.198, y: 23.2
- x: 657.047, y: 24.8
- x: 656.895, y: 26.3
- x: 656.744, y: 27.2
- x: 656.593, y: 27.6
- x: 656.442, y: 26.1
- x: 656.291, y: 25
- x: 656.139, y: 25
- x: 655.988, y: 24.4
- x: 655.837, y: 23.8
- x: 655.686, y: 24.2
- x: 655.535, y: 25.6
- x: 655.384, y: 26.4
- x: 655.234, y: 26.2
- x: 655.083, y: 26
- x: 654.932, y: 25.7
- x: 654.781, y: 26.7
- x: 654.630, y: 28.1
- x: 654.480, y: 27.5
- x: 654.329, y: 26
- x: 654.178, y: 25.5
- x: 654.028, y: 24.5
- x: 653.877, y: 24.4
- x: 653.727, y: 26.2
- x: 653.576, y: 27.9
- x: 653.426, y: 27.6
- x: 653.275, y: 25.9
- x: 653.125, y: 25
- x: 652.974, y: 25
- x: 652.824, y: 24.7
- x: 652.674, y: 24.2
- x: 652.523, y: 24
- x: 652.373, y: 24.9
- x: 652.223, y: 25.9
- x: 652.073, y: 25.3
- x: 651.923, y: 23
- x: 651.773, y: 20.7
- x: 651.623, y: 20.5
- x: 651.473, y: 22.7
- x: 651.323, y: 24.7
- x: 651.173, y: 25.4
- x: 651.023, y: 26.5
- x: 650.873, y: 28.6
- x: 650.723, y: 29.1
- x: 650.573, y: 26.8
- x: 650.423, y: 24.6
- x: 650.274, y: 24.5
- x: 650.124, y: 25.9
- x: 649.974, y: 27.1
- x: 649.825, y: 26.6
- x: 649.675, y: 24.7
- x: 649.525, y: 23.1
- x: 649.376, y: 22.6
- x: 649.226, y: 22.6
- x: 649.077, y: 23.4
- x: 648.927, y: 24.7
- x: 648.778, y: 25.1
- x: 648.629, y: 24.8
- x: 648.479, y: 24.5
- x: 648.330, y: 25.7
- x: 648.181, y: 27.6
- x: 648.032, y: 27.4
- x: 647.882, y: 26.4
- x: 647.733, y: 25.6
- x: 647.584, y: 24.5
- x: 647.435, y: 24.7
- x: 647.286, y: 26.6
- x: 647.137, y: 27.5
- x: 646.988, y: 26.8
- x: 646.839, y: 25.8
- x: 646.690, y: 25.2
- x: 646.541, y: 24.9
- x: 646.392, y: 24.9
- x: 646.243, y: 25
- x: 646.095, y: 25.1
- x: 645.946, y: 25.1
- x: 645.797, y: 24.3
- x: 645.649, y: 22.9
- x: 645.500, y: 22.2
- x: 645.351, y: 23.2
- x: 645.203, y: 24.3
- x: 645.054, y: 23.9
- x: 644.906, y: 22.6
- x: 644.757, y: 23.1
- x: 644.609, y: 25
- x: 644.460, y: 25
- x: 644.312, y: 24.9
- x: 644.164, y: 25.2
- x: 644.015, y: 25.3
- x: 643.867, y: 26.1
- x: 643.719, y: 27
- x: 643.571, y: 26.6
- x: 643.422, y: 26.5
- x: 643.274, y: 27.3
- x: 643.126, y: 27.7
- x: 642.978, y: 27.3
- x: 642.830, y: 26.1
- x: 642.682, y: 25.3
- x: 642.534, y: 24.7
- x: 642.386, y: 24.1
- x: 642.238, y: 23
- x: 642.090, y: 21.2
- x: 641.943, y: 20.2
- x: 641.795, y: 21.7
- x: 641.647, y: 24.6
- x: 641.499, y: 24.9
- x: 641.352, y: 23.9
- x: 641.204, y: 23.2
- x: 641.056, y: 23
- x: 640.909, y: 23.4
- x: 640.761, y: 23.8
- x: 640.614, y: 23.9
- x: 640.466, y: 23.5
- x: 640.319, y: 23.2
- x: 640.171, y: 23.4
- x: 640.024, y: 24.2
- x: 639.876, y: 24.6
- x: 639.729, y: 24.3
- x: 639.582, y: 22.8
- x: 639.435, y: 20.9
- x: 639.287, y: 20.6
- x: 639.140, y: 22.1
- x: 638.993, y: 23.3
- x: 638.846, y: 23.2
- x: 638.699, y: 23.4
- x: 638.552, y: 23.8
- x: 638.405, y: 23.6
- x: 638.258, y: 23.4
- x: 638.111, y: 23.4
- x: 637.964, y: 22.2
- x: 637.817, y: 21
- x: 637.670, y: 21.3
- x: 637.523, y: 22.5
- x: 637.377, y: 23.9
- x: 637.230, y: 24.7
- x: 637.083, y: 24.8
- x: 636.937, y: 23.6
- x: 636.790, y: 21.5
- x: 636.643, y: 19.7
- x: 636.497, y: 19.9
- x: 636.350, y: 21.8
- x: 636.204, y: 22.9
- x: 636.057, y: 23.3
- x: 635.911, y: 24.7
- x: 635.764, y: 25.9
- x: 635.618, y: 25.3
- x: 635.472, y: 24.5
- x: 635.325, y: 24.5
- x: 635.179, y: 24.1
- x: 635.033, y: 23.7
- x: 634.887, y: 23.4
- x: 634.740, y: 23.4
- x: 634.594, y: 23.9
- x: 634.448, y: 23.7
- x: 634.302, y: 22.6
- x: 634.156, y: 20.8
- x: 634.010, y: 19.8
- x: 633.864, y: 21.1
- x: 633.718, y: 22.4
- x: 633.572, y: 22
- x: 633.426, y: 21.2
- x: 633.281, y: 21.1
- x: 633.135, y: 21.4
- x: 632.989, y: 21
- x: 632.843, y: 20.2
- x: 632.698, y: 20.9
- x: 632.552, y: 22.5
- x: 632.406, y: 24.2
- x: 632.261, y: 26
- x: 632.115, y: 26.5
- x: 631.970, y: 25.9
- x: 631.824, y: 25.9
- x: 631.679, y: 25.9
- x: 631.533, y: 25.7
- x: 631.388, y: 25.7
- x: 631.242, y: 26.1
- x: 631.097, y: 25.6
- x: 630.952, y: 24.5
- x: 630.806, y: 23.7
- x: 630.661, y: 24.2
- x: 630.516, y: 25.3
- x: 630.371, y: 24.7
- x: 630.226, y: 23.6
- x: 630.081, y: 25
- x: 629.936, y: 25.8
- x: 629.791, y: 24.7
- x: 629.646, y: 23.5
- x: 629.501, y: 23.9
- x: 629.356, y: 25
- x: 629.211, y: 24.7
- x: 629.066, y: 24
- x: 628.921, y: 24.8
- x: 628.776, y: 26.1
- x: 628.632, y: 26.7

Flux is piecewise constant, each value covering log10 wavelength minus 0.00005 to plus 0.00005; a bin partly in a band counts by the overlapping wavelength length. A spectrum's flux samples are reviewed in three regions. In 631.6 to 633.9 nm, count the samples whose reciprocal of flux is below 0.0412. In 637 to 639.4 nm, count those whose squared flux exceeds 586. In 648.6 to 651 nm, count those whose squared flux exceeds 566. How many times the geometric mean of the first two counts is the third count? 3.8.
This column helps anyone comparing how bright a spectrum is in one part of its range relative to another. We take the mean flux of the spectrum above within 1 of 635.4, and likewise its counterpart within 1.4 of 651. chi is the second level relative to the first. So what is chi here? 1.05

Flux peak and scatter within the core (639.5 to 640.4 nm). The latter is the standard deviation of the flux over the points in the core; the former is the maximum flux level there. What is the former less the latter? 23.9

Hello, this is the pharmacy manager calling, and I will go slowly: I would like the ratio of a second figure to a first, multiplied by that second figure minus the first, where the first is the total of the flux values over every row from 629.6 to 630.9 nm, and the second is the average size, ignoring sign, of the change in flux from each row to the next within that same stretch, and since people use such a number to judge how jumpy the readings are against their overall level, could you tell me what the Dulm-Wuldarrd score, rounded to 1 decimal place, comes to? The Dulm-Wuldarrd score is -1.0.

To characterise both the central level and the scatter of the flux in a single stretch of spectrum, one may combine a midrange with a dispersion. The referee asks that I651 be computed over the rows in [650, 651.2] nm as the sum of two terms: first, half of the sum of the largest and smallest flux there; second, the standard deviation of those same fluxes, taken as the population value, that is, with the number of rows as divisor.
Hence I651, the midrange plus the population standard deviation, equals 28.4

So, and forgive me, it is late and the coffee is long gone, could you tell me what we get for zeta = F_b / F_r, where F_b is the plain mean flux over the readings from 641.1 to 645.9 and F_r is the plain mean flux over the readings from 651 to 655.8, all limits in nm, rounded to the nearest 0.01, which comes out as 0.97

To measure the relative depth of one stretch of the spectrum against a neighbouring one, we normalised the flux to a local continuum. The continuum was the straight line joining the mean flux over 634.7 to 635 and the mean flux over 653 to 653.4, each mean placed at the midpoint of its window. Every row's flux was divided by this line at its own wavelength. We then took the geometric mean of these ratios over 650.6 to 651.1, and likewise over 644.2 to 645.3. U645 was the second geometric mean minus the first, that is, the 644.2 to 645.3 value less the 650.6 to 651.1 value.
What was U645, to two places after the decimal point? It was -0.13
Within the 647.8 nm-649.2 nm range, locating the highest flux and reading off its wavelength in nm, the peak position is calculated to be 648.181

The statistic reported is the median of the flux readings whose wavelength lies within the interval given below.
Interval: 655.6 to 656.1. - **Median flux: 24.2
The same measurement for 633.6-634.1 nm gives 21.1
